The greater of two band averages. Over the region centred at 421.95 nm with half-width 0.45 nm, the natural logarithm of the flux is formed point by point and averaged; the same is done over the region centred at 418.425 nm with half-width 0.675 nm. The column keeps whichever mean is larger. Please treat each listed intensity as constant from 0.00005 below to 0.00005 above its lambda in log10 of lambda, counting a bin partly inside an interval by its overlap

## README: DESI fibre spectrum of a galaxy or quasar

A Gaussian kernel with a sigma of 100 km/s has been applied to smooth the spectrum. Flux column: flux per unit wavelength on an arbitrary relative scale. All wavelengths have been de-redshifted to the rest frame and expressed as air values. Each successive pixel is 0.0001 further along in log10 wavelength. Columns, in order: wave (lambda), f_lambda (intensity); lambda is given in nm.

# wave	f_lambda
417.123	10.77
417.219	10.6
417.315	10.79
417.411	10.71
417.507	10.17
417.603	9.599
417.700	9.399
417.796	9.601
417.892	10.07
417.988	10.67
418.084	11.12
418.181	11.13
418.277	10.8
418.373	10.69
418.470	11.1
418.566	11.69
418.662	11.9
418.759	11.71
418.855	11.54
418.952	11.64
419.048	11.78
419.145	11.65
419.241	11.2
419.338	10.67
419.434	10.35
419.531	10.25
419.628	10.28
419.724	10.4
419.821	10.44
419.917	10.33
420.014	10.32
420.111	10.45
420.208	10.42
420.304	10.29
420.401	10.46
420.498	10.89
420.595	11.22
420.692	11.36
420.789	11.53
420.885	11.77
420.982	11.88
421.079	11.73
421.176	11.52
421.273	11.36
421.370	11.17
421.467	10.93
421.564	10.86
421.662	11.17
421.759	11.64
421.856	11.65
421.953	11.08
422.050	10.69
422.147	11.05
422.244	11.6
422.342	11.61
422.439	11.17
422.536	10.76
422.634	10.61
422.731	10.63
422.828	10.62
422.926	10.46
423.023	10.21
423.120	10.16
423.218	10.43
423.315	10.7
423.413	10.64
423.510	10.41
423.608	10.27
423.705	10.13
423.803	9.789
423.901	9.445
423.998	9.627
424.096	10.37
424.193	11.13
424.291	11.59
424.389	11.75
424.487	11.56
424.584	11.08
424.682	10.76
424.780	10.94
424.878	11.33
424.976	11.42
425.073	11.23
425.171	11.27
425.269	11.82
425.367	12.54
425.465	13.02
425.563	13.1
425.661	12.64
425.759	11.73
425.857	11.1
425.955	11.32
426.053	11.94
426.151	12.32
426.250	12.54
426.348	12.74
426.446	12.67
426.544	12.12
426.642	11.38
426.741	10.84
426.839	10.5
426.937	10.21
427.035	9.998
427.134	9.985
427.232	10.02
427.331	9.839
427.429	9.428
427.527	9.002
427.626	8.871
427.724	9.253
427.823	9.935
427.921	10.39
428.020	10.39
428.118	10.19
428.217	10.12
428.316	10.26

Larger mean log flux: 2.42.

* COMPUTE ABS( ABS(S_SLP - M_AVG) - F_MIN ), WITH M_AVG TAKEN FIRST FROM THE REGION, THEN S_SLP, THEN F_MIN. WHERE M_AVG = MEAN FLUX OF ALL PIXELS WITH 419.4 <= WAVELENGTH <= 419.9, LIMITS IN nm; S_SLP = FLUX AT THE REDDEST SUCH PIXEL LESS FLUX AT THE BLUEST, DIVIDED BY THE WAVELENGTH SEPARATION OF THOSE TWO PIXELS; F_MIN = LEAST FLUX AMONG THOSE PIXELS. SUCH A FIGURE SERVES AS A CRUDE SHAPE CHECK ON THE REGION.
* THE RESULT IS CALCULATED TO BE 0.14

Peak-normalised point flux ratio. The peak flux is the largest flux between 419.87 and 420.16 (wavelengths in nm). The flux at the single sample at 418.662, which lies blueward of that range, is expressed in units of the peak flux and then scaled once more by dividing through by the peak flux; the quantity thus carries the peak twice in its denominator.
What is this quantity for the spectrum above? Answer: 0.109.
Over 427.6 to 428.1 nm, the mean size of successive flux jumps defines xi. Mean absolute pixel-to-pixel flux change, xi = 0.38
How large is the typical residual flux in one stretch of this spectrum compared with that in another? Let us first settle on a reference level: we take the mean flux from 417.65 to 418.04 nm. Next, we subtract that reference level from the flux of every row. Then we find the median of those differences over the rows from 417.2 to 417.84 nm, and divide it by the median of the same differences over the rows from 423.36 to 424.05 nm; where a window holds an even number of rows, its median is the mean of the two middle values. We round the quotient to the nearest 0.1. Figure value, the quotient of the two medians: 1.2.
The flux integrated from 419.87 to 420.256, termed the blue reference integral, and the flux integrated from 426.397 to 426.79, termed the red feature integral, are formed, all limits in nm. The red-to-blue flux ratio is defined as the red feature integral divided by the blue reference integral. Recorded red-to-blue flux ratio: 1.15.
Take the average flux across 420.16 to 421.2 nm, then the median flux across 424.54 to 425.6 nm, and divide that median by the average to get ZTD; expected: 1.01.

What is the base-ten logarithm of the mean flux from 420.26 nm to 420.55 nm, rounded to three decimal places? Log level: 1.023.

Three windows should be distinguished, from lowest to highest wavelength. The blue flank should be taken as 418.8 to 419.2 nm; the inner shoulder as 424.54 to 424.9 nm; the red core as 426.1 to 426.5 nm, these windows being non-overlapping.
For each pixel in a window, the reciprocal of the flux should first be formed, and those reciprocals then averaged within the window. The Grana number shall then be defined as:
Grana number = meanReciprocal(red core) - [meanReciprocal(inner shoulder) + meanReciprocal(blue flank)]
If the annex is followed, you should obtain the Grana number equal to -0.097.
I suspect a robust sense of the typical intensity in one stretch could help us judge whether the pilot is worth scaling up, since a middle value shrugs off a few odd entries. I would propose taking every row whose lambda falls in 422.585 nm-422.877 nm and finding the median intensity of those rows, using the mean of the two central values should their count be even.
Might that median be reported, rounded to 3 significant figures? 10.6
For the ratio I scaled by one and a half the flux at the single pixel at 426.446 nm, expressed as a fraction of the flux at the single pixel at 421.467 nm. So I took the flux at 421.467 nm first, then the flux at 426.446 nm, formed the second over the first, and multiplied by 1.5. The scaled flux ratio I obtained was 1.74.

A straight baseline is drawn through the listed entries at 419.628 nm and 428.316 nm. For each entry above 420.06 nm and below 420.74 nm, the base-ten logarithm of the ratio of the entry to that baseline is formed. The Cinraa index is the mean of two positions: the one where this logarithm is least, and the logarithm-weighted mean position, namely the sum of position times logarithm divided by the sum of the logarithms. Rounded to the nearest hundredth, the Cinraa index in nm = 420.43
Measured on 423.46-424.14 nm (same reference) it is 423.91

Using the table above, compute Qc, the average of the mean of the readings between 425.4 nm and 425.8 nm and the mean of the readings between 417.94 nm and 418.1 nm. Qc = 11.8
